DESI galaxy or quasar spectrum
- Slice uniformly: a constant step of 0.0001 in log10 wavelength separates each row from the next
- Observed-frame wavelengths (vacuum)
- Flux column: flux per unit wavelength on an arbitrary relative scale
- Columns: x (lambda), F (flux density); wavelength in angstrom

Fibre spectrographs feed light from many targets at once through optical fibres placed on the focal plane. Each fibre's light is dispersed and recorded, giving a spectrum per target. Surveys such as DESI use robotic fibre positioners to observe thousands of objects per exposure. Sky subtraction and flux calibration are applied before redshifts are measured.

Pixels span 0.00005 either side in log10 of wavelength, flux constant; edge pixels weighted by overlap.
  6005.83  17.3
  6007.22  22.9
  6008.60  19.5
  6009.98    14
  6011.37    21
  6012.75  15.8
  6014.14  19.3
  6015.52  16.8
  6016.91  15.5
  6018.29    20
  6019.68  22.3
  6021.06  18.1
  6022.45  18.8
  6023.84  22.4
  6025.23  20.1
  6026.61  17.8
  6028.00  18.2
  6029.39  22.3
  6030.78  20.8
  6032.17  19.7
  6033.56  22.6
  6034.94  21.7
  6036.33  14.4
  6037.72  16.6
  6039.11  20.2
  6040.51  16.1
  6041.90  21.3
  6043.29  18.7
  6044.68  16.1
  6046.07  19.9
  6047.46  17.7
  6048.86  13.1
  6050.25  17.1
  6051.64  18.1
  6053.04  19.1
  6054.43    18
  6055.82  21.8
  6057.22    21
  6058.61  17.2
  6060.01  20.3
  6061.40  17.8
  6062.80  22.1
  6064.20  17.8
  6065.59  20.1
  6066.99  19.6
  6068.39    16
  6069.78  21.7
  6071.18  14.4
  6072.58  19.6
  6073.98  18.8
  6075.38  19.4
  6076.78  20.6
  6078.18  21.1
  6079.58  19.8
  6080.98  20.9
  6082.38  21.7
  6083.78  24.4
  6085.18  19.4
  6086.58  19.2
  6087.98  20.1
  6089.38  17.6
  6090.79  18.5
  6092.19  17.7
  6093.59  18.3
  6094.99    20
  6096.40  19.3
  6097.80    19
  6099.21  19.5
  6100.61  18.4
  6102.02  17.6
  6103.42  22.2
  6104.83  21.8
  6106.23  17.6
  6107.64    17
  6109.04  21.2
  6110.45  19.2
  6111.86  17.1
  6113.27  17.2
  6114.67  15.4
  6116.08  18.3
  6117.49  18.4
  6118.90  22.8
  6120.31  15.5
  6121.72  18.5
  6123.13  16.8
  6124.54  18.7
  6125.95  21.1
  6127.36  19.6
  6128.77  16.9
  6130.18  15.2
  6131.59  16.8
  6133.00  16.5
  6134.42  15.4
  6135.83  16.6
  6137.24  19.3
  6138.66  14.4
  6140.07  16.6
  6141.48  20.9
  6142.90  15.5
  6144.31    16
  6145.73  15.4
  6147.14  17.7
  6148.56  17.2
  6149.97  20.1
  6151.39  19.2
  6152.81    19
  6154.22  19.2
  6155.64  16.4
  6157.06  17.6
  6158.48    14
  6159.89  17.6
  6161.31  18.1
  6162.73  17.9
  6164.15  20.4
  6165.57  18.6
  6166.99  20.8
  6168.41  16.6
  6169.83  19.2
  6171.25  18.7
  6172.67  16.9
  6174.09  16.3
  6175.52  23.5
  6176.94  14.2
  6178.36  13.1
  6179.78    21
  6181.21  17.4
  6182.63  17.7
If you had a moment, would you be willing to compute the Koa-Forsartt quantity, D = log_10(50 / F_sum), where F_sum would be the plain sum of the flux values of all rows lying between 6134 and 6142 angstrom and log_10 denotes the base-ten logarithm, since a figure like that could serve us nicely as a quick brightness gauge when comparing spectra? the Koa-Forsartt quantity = -0.31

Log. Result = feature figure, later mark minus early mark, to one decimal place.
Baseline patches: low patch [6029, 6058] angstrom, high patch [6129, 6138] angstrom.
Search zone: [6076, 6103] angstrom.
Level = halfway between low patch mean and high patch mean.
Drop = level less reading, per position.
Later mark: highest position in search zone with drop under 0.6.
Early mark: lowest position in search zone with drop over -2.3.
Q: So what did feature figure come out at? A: 22.4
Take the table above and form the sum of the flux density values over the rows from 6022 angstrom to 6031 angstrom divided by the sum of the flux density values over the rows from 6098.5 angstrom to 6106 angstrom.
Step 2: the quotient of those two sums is 1.4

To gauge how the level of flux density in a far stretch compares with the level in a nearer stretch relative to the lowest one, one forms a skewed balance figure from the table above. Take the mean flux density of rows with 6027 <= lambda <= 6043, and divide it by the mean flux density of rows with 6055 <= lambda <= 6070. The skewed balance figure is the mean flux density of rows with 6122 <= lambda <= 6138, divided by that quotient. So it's 17.66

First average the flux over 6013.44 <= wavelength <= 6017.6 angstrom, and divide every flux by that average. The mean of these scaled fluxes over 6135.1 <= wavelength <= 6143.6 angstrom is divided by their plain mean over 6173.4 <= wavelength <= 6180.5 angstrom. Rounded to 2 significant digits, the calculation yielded 0.98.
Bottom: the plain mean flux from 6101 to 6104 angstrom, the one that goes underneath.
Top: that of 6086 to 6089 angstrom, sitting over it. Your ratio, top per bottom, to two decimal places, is 0.99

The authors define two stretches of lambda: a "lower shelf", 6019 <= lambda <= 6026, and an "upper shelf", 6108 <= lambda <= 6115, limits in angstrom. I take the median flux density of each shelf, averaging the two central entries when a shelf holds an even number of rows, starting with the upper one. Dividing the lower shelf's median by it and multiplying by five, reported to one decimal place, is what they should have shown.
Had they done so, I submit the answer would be 5.8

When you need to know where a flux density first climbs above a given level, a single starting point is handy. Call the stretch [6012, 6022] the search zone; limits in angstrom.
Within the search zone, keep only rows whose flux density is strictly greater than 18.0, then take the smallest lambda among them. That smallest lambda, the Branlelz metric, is 6014.14 angstrom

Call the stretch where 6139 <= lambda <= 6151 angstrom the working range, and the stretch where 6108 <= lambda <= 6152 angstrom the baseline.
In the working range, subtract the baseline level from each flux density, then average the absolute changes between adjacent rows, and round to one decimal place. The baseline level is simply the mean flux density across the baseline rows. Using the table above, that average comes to 2.4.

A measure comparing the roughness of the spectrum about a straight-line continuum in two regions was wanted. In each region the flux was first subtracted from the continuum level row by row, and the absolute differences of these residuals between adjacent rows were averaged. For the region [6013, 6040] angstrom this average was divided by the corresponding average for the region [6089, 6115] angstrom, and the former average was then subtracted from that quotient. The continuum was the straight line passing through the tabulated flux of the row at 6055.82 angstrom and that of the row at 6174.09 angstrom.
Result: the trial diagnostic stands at -0.89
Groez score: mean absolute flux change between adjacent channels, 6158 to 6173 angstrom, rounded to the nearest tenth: 2.0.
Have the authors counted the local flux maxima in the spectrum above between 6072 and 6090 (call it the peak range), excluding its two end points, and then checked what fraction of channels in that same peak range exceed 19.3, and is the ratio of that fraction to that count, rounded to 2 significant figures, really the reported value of 0.26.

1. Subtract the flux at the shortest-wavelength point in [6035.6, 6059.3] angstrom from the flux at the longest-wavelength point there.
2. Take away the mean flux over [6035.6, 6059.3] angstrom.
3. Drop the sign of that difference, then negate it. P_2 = -15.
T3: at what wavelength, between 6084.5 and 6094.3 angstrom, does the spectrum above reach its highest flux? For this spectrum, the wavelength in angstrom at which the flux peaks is 6087.98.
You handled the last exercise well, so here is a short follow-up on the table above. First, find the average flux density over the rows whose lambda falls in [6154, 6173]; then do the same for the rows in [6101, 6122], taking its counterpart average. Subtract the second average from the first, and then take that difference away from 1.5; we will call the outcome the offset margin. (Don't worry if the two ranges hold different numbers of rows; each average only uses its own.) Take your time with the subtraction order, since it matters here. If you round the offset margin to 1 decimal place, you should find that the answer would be 2.2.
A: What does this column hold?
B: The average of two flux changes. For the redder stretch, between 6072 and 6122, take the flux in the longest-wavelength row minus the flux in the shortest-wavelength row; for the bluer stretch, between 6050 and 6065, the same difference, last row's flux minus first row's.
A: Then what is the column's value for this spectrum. -0.2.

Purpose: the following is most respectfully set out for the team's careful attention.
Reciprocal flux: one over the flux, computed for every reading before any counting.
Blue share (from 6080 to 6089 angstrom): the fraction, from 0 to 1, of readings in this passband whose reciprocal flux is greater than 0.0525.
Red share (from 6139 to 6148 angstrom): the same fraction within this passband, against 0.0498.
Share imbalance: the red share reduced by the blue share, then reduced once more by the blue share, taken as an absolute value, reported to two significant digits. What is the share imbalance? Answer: 0.83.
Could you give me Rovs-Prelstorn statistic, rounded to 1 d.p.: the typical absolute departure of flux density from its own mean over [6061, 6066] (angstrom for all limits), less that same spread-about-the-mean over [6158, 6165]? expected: 0.2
